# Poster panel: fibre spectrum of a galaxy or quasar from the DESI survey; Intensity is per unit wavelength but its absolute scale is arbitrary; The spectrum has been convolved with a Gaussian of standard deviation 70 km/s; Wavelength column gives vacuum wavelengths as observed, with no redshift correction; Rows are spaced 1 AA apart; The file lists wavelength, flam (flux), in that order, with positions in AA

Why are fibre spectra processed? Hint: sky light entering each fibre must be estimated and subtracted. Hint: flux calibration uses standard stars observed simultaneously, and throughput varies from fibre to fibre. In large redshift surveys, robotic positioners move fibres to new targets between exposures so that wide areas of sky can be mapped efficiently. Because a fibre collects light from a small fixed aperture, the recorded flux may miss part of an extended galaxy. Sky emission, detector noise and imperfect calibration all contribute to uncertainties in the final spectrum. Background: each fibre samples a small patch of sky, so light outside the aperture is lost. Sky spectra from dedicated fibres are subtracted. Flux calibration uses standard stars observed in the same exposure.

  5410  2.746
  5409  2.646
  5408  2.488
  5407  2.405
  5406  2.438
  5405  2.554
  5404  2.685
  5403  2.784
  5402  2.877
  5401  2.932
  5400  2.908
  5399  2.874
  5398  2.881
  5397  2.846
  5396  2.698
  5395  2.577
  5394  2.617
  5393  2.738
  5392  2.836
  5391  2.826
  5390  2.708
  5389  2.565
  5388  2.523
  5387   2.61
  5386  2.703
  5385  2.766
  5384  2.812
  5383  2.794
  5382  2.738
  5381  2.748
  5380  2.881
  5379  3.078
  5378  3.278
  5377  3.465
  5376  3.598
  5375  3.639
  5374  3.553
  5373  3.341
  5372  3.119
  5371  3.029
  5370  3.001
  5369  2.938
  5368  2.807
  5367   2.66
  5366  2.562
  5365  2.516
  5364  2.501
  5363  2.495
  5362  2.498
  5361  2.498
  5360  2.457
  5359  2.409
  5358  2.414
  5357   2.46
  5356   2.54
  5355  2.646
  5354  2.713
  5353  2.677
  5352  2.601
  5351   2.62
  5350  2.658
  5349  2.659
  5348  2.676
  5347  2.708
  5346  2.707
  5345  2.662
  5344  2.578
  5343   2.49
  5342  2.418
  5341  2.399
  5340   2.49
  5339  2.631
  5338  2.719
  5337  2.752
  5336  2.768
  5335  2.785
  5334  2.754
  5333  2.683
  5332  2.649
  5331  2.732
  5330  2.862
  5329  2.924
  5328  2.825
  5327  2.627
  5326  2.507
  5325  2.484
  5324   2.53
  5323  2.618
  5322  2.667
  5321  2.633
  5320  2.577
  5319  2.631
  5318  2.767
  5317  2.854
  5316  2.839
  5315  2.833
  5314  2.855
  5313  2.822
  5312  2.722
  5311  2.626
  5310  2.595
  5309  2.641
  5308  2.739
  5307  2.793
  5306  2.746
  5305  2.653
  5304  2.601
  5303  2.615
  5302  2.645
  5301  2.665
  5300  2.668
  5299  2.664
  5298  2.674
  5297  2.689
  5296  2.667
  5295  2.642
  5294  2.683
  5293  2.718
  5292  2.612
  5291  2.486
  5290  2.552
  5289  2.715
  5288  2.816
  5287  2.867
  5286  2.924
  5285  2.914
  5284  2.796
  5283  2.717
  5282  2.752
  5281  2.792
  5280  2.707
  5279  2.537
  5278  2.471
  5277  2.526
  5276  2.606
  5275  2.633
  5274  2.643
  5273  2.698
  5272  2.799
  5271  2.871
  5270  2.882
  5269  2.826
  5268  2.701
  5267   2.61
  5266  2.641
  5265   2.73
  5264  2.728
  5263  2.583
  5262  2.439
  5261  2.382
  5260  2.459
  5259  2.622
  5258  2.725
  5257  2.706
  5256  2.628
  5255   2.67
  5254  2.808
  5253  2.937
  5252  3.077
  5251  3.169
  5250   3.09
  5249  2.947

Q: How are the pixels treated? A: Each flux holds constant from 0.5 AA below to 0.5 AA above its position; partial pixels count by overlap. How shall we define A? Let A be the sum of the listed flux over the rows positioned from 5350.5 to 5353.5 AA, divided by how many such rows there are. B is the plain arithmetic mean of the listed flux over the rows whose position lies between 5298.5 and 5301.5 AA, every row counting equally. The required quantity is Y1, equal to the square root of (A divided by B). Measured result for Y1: 0.99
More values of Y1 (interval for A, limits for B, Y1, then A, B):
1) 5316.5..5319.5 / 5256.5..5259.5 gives 1.01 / 2.75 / 2.68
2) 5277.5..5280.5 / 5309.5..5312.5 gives 0.99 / 2.57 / 2.65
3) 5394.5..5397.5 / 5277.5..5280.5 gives 1.03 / 2.71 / 2.57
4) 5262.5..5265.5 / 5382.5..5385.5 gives 0.98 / 2.68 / 2.79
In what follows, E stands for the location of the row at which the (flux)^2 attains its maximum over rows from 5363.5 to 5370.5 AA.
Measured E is 5370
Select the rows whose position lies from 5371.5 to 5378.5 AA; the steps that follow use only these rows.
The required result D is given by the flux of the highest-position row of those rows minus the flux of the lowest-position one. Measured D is 0.16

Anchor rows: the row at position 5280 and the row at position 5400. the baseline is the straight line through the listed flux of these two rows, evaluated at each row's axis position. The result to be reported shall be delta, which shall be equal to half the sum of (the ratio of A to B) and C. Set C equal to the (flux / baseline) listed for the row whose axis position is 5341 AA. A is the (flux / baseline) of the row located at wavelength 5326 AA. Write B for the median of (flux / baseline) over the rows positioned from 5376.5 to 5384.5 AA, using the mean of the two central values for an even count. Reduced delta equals 0.88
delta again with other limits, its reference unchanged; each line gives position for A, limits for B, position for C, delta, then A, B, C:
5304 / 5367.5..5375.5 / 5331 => 0.93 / 0.95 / 1.07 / 0.978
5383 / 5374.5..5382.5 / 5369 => 0.95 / 0.97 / 1.11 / 1.029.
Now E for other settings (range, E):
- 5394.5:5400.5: 5400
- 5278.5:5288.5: 5286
